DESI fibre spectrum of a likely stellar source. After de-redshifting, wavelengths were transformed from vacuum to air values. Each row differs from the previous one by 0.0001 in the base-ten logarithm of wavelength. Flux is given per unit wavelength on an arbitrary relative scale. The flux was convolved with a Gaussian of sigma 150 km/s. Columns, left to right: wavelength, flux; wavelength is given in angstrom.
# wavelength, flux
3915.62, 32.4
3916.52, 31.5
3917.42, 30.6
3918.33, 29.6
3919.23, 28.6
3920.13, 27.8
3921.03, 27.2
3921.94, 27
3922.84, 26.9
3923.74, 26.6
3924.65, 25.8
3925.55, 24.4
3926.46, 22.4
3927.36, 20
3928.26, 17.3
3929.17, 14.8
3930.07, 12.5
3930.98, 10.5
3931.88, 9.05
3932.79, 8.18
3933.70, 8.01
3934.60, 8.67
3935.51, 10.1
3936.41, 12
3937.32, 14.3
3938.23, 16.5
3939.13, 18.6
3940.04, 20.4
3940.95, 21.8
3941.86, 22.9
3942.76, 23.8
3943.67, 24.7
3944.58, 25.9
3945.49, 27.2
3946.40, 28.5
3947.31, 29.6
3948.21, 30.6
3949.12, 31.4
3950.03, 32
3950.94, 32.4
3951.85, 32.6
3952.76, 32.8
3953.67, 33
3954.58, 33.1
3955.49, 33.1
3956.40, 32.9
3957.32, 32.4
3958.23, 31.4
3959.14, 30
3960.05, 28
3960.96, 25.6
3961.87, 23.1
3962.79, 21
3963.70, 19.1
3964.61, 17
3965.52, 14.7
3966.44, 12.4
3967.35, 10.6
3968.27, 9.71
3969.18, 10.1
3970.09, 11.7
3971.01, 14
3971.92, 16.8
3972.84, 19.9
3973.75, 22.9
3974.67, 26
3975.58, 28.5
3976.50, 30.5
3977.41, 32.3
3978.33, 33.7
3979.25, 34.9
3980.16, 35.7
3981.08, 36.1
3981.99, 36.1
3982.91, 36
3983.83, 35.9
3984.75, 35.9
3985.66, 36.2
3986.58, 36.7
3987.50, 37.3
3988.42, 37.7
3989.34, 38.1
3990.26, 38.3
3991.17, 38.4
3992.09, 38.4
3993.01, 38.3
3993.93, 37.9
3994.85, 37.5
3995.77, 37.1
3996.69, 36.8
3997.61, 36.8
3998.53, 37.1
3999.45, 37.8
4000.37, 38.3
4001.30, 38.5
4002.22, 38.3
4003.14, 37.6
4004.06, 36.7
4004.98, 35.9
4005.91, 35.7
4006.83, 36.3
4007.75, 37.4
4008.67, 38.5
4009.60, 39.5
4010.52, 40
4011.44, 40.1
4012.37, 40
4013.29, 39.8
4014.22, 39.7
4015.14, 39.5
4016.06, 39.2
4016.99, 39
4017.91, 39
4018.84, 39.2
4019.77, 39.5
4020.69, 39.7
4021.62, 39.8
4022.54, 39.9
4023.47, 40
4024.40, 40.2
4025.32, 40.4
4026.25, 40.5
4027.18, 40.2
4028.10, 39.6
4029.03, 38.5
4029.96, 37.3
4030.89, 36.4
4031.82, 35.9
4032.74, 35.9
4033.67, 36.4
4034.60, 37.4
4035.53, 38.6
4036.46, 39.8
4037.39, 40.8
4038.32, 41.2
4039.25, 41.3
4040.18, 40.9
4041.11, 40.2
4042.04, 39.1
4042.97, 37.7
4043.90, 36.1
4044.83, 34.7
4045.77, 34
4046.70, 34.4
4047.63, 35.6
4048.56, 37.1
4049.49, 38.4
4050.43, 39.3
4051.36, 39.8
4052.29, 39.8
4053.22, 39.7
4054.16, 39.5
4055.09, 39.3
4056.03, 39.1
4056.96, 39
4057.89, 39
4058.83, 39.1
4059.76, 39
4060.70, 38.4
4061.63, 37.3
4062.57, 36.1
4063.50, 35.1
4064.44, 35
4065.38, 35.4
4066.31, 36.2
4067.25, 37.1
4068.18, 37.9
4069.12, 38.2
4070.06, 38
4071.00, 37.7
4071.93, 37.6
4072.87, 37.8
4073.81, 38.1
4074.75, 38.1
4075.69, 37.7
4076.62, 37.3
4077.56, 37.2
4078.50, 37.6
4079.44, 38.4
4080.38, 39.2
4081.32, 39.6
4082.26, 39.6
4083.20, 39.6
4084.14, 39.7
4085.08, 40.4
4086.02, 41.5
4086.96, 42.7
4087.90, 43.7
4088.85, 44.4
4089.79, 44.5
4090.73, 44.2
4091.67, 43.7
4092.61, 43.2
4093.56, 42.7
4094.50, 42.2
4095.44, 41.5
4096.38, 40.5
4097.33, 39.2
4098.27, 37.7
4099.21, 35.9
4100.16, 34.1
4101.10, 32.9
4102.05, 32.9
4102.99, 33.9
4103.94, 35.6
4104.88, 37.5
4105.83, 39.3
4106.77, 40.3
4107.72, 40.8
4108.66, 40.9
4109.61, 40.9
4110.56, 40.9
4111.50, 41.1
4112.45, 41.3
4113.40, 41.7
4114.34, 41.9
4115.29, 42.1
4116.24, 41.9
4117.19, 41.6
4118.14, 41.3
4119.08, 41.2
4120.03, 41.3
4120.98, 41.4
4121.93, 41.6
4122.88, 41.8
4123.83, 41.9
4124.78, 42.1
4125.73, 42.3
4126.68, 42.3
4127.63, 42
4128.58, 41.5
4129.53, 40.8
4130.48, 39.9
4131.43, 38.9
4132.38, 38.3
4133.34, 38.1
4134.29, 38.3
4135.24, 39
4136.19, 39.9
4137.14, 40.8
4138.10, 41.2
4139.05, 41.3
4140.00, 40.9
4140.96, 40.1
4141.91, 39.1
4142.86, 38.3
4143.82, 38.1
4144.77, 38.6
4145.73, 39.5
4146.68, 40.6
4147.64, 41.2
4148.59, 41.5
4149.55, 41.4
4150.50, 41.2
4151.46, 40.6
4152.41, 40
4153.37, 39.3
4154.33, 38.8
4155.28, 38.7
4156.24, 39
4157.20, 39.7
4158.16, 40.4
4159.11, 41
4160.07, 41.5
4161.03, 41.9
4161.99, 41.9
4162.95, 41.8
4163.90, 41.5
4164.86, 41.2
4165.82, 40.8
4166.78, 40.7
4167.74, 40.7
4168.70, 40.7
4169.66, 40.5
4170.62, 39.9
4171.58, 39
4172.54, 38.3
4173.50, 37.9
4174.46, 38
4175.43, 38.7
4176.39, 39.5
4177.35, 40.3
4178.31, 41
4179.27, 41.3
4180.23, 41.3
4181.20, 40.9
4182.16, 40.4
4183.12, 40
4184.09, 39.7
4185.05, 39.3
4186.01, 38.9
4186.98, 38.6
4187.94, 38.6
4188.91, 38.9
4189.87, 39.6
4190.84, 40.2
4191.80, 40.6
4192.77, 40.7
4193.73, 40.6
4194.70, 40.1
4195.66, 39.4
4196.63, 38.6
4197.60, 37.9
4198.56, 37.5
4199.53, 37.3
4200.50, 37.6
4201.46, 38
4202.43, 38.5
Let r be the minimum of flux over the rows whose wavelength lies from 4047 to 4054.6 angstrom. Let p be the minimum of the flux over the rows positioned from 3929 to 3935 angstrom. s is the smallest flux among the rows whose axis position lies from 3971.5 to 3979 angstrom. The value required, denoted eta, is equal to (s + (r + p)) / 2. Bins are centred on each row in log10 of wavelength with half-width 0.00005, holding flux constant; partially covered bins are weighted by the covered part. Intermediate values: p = 8.01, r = 35.6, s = 16.8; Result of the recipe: 30.2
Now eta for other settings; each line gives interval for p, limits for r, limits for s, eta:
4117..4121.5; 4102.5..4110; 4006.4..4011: 55.7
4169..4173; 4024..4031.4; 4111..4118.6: 57.9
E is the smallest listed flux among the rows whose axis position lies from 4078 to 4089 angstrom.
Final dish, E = 37.6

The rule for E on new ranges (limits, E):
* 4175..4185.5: 38.7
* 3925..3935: 8.01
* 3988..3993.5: 37.7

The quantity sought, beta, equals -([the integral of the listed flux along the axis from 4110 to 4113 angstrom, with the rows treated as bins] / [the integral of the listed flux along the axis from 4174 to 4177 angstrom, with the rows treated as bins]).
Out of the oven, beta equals -1.1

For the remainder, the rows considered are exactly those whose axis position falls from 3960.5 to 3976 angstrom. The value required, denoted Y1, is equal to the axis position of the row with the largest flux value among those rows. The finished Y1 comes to 3975.58 angstrom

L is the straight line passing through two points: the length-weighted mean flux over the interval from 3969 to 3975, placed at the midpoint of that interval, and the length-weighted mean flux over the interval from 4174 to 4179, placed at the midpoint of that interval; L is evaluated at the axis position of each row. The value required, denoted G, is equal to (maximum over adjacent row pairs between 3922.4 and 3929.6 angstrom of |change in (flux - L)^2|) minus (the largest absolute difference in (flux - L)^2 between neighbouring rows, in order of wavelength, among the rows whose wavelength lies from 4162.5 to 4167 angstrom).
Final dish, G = 43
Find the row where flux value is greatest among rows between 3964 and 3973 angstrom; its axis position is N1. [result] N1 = 3972.84 angstrom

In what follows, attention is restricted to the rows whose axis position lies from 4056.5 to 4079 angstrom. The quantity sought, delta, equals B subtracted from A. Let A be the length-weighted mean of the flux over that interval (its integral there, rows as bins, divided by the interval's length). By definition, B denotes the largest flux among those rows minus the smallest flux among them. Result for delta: 33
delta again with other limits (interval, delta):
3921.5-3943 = -1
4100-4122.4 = 30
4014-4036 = 34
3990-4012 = 33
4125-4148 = 36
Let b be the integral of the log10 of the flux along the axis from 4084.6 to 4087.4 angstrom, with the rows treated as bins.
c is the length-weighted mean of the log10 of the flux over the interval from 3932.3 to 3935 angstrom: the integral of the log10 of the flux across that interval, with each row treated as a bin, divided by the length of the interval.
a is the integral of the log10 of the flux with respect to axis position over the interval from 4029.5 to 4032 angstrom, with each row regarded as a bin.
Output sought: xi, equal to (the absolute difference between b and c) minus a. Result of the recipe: -0.29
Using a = 3.9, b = 4.5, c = 0.92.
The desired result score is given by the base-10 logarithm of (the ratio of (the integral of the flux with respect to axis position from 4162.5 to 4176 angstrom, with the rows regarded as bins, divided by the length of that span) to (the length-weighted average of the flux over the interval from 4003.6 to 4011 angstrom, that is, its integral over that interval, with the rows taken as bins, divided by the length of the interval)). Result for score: 0.027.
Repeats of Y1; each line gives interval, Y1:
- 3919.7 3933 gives 3920.13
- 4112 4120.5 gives 4115.29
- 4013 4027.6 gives 4026.25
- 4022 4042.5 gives 4039.25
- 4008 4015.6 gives 4011.44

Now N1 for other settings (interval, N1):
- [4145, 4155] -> 4148.59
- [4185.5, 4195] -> 4192.77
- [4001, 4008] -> 4001.30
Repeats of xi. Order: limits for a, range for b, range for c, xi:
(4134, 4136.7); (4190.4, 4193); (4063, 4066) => -1.68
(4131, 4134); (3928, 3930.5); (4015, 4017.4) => -3.43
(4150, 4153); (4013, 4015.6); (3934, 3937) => -1.68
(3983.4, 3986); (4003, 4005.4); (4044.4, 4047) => -1.83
